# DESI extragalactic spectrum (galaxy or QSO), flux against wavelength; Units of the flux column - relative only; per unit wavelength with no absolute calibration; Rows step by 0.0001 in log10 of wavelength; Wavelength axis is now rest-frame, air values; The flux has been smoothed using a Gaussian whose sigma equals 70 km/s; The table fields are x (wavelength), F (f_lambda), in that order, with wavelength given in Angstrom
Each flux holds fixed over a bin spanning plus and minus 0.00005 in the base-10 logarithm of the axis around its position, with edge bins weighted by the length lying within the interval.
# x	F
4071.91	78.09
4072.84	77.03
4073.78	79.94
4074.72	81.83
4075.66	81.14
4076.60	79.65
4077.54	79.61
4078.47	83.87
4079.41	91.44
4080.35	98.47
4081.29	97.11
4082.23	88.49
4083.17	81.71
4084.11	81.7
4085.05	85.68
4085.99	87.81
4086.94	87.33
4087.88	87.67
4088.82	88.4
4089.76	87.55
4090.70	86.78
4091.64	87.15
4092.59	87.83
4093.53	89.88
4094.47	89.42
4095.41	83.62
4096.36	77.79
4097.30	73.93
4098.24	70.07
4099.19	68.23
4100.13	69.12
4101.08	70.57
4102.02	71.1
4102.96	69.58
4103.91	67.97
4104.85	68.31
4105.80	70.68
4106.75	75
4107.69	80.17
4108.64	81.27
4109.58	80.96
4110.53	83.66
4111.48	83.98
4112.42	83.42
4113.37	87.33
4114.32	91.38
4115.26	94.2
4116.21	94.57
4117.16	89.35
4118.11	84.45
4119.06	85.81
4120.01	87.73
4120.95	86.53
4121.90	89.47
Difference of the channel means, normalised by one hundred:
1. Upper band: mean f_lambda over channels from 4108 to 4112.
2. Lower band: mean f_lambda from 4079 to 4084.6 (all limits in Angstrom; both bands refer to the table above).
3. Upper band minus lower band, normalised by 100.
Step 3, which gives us -0.07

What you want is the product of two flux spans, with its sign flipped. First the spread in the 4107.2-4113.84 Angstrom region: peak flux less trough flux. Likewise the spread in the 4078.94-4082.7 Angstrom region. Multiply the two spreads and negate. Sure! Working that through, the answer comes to -71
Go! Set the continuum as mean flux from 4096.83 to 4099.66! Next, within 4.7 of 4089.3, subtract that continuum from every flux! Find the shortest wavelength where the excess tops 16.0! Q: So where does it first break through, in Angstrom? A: 4085.99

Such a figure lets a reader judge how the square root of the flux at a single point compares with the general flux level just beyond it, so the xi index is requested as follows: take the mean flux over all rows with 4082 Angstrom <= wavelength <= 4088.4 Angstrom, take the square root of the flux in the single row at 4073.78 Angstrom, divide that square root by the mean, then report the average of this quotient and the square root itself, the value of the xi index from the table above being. 4.52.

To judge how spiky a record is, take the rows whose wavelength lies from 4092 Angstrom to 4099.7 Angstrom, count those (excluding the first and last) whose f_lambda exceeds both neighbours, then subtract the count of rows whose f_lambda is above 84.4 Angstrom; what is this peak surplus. -2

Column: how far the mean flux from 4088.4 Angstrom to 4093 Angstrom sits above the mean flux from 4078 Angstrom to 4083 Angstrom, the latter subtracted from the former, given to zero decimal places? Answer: -4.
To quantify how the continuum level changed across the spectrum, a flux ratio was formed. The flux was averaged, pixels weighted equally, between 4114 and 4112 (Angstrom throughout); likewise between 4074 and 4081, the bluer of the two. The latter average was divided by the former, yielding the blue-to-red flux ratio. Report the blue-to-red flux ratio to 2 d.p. 1.00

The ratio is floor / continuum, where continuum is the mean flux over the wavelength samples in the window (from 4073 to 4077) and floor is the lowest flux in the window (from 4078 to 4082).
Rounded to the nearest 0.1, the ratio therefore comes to 1.0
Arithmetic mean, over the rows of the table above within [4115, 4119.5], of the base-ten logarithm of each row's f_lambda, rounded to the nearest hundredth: 1.95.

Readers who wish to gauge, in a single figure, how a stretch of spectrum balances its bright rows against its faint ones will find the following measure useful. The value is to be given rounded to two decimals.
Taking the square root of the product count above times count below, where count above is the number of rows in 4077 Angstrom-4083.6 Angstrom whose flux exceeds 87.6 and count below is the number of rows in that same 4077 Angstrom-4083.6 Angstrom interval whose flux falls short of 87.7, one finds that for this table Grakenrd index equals 3.46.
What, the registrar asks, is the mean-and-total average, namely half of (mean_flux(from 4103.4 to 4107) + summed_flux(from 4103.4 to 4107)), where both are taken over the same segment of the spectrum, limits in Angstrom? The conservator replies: 176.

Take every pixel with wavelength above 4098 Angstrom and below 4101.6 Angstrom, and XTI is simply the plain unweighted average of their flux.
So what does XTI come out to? 69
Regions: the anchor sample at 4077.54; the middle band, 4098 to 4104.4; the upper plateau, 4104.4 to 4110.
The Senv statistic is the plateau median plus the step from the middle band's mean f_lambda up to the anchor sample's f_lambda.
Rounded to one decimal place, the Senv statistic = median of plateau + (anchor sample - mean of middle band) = 87.7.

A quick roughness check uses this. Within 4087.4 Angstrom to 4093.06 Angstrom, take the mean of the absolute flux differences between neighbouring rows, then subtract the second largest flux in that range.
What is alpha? -87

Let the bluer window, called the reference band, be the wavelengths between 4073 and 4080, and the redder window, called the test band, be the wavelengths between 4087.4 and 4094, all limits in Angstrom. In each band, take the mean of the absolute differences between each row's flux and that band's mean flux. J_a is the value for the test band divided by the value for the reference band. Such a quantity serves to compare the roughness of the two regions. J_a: 0.24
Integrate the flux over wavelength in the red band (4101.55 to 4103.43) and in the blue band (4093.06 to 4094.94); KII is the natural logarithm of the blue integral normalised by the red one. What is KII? 0.24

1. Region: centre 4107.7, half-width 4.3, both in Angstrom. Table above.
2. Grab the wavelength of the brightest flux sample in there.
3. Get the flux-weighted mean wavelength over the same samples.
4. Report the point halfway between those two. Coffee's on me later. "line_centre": 4109.7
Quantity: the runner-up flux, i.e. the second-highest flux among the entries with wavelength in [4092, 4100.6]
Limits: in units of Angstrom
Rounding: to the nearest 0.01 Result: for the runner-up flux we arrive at 89.42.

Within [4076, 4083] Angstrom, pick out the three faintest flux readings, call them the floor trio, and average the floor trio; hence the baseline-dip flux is 81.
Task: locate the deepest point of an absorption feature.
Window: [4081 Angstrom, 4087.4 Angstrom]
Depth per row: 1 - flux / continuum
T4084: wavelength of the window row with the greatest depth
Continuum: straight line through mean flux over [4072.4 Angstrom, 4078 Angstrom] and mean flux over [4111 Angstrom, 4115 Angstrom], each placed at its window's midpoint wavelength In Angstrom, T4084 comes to 4084.11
